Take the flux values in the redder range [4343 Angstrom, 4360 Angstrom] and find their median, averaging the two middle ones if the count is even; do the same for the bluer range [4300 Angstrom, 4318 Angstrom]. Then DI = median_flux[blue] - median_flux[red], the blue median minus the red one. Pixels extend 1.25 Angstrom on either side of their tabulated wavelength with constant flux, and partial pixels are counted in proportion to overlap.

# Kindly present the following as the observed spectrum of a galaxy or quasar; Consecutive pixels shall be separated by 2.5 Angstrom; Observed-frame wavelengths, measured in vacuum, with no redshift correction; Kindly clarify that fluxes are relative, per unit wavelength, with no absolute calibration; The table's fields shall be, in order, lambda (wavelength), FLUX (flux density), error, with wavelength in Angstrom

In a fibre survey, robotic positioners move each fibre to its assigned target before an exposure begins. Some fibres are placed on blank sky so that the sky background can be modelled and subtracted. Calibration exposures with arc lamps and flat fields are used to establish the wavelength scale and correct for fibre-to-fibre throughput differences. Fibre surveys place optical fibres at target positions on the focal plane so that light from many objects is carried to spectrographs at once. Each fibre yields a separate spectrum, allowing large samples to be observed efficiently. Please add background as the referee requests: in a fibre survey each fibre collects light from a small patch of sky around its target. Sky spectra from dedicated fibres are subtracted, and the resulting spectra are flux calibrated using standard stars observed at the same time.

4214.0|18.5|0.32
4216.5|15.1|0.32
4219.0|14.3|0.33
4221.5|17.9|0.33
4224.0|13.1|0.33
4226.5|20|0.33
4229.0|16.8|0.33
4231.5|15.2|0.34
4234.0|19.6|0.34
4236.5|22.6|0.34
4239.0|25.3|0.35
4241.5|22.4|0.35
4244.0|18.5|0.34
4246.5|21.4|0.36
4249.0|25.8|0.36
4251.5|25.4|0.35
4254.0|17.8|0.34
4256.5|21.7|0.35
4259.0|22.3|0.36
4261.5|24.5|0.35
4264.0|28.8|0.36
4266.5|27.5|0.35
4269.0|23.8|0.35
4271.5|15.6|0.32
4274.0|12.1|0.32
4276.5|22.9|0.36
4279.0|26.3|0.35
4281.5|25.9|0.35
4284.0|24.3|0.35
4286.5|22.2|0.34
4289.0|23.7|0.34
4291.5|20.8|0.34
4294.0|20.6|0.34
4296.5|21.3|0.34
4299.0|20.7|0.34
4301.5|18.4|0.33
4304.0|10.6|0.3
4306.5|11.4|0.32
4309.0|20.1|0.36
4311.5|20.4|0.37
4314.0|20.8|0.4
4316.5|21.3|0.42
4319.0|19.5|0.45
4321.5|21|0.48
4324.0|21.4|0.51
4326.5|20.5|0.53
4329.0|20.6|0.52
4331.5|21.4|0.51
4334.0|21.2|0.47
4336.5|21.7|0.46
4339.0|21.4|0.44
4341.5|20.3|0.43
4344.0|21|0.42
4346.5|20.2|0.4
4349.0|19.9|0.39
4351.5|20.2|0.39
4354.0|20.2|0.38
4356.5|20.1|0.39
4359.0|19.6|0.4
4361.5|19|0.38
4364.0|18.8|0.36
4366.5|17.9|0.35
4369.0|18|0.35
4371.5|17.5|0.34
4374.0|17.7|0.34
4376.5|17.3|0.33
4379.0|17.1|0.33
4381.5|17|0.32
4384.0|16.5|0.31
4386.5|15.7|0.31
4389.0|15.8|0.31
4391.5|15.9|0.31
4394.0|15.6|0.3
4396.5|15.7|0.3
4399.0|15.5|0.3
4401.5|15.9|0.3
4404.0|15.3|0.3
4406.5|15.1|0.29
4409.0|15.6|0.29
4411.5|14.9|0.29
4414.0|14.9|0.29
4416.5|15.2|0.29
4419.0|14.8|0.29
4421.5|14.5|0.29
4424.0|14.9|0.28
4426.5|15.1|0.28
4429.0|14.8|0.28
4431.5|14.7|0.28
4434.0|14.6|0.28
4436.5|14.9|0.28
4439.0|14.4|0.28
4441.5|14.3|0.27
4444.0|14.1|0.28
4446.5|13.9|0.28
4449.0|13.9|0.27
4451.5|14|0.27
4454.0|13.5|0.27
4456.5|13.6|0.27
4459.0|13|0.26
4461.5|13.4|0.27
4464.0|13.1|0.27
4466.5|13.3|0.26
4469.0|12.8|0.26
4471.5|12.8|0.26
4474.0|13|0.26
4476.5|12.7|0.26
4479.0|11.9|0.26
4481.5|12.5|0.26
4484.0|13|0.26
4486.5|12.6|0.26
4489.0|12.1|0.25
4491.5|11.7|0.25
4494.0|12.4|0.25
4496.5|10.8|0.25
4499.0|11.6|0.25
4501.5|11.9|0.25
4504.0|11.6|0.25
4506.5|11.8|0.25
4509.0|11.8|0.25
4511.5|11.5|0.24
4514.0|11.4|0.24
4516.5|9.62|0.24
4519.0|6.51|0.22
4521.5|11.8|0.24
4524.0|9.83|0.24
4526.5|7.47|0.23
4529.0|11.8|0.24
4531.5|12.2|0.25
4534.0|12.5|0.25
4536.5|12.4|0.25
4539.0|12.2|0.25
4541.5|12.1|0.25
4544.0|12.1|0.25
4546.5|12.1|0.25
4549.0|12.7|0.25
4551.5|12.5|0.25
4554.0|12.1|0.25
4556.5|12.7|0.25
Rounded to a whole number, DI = 0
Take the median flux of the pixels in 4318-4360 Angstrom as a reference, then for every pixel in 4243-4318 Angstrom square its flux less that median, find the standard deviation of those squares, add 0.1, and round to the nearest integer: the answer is 27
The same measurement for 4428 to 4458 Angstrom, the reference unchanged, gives 6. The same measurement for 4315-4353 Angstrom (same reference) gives 1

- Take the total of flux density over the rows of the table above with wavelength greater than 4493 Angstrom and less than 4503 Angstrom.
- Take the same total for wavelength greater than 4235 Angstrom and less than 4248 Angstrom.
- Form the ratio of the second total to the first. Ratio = 2.4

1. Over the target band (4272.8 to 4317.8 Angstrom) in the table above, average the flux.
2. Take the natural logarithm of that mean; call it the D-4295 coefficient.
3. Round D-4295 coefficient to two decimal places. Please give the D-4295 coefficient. 3.01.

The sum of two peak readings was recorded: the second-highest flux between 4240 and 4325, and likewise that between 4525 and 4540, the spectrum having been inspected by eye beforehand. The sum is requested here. 40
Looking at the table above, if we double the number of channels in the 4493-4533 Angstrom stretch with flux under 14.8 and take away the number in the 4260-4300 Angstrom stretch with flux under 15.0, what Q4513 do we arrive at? 31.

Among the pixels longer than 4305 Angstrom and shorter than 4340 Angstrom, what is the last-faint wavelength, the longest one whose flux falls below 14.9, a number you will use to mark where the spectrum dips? 4306.5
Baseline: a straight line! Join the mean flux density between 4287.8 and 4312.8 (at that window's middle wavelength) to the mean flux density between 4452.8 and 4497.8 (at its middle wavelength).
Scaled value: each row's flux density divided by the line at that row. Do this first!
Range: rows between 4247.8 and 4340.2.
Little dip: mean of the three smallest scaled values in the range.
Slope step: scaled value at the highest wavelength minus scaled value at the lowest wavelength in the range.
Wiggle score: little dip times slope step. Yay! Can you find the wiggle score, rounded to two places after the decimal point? -0.02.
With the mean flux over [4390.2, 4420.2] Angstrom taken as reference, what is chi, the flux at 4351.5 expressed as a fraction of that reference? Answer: 1.3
